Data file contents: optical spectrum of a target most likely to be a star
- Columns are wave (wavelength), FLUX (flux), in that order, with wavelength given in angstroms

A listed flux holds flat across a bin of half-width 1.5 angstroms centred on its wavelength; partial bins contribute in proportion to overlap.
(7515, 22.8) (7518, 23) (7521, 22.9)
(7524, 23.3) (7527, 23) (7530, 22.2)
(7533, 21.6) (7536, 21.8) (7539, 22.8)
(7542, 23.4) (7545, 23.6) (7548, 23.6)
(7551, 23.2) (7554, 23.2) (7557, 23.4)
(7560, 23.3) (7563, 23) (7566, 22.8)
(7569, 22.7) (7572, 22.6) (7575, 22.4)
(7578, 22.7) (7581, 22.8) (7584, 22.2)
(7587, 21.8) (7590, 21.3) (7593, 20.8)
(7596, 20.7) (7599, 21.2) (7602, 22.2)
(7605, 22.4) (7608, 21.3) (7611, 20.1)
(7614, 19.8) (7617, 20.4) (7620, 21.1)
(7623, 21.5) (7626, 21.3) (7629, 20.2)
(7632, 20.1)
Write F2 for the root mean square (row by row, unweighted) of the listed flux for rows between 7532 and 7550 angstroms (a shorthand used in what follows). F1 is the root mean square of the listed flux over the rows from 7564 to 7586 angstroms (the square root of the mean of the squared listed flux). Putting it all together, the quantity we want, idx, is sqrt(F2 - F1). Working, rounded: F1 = 22.6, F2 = 22.81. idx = 0.46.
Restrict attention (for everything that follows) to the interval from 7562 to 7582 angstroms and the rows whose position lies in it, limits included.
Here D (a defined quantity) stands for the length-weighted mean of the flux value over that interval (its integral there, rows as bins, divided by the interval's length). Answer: 22.7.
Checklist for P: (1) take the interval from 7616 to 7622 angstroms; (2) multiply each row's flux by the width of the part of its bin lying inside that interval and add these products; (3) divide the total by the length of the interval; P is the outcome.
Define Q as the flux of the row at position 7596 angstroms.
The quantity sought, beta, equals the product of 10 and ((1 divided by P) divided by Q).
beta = 0.0232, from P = 20.8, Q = 20.7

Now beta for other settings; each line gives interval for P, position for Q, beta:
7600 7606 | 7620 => 0.0213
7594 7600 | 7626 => 0.0224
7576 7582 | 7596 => 0.0213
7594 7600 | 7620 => 0.0227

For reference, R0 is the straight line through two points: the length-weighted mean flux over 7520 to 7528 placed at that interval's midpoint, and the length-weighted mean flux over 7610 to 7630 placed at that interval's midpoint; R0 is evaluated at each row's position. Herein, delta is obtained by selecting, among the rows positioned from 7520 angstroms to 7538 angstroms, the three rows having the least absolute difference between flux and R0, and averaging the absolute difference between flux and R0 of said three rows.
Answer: 0.16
